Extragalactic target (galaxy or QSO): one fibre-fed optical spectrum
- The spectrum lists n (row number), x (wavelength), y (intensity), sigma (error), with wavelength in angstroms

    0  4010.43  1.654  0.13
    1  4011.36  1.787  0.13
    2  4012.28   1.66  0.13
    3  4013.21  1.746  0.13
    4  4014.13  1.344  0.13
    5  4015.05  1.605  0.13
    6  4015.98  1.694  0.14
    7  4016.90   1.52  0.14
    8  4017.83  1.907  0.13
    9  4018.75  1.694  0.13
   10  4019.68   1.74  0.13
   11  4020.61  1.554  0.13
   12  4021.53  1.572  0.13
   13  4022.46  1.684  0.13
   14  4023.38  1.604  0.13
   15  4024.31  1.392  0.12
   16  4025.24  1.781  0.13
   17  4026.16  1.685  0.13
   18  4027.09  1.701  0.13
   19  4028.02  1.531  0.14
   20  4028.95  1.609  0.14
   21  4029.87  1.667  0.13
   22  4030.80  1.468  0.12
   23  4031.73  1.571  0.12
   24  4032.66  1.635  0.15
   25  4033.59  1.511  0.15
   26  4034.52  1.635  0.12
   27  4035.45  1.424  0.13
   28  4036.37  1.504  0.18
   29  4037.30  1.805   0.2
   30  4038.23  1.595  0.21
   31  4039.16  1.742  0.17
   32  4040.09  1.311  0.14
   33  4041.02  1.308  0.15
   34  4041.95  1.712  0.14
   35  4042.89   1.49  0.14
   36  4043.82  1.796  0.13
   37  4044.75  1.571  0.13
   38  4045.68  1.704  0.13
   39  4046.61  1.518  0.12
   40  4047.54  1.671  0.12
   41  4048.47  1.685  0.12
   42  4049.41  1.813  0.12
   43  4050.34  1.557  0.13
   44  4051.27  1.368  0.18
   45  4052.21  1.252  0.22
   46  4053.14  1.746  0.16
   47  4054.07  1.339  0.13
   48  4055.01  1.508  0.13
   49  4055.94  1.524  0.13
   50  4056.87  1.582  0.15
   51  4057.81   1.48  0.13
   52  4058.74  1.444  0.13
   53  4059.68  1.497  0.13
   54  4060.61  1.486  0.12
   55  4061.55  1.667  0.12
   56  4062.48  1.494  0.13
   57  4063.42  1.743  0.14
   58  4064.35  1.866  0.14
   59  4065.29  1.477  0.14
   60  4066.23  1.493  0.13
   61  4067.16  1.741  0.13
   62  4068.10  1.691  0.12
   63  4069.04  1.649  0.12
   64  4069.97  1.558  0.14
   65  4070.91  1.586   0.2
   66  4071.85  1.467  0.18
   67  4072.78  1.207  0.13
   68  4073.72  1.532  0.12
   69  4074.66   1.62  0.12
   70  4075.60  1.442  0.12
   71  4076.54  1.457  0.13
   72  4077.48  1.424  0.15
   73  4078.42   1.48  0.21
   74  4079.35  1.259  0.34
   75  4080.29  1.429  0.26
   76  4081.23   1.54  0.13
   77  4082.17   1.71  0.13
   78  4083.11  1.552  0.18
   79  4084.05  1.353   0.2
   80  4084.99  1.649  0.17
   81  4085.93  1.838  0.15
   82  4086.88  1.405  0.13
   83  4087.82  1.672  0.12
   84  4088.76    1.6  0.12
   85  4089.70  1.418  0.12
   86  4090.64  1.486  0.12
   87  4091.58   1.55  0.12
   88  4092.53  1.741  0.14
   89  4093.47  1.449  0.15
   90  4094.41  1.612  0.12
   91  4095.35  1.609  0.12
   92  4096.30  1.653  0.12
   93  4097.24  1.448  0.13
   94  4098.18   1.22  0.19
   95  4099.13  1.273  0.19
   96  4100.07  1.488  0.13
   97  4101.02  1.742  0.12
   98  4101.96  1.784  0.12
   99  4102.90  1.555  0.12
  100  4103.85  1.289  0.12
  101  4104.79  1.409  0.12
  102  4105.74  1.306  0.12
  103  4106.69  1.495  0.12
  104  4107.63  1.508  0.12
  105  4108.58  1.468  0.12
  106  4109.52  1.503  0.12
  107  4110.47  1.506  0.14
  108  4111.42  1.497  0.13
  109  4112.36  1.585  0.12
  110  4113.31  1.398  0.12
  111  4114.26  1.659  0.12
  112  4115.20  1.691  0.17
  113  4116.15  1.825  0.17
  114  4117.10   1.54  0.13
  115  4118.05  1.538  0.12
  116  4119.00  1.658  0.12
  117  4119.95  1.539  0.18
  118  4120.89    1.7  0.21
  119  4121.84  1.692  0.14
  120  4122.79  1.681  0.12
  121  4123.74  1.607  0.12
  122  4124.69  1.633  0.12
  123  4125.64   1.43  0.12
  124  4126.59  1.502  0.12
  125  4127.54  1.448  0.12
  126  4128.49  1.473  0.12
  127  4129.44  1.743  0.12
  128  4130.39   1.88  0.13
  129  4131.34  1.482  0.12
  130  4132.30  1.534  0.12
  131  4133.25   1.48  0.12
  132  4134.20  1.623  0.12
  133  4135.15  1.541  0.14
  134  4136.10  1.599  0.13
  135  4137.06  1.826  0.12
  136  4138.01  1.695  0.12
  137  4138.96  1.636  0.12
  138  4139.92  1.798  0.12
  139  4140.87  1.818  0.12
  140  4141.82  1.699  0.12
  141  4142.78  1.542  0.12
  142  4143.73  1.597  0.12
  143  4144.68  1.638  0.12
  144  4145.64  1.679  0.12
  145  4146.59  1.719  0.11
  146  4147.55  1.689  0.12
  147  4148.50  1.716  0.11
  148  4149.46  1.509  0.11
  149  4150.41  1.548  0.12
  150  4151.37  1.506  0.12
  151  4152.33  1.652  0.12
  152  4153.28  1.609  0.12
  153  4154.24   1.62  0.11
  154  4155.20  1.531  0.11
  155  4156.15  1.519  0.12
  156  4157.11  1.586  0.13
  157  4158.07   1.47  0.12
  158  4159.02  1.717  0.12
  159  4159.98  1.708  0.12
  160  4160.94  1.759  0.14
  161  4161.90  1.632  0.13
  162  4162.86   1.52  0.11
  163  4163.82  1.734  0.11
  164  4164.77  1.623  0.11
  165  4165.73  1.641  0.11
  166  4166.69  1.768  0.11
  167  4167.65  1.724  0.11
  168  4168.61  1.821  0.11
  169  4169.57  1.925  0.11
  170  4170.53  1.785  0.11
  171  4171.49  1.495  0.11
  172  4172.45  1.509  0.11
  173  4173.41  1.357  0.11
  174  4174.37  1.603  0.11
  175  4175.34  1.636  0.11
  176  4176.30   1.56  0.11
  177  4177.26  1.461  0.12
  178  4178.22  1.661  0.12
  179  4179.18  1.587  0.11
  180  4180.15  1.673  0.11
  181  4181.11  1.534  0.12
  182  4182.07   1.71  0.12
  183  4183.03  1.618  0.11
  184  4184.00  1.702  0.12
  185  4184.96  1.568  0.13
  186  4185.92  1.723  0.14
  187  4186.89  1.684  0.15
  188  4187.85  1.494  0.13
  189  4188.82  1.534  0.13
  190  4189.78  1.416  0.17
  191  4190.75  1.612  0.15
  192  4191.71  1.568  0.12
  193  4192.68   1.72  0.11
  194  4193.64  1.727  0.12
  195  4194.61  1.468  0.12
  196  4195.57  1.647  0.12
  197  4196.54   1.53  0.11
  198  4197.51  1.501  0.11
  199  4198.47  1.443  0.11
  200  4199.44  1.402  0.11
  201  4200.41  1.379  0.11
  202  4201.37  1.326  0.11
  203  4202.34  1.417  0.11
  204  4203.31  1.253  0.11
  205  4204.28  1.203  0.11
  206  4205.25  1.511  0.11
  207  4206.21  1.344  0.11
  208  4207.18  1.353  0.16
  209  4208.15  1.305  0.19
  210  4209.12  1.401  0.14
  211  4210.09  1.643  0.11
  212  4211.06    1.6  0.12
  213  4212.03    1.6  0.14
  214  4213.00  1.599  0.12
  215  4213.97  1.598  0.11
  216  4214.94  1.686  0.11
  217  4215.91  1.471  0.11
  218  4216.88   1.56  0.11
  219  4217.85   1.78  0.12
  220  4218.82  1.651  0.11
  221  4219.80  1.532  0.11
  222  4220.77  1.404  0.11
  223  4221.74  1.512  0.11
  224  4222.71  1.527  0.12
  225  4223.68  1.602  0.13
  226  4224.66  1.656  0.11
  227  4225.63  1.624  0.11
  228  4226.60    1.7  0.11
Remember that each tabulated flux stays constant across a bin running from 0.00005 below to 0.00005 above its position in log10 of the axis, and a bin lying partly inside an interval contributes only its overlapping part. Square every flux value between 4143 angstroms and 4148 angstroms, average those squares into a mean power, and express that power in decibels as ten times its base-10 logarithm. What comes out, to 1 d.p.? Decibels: 4.4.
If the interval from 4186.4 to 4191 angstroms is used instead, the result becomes 3.8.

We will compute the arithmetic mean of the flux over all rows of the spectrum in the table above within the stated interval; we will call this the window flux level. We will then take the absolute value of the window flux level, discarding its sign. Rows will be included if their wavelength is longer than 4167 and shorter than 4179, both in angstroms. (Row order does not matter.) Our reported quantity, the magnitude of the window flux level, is 1.63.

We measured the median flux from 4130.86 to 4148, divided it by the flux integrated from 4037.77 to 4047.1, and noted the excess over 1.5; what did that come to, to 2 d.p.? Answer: -1.39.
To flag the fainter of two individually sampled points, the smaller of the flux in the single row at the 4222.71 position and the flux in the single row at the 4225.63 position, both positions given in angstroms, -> 1.53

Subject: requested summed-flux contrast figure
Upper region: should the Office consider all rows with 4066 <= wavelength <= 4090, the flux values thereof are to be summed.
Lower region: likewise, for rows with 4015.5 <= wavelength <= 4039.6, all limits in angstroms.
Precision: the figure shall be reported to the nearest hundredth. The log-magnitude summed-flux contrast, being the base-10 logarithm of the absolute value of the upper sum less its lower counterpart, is 0.39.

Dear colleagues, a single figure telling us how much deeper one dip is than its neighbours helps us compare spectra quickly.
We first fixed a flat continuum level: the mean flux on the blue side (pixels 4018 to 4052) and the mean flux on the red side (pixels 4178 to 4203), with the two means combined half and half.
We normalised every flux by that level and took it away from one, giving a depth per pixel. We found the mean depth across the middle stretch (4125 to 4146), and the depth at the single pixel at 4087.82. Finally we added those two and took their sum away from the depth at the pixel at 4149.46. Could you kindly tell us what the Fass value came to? 0.13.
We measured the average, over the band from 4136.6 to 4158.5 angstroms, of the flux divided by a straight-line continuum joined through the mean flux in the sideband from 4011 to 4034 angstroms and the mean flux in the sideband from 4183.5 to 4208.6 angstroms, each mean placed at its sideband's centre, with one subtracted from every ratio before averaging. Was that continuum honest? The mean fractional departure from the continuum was 0.068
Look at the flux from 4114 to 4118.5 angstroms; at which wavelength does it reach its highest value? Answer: 4116.15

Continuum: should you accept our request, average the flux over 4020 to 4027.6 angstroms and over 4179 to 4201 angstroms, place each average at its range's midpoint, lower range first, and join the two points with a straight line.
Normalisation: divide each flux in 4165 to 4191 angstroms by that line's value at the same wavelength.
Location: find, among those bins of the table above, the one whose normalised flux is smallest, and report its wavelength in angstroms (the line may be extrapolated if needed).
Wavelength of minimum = 4173.41 angstroms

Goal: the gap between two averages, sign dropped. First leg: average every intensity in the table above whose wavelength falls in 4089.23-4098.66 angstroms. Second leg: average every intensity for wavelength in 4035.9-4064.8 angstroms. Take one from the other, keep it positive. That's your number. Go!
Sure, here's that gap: 0.055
